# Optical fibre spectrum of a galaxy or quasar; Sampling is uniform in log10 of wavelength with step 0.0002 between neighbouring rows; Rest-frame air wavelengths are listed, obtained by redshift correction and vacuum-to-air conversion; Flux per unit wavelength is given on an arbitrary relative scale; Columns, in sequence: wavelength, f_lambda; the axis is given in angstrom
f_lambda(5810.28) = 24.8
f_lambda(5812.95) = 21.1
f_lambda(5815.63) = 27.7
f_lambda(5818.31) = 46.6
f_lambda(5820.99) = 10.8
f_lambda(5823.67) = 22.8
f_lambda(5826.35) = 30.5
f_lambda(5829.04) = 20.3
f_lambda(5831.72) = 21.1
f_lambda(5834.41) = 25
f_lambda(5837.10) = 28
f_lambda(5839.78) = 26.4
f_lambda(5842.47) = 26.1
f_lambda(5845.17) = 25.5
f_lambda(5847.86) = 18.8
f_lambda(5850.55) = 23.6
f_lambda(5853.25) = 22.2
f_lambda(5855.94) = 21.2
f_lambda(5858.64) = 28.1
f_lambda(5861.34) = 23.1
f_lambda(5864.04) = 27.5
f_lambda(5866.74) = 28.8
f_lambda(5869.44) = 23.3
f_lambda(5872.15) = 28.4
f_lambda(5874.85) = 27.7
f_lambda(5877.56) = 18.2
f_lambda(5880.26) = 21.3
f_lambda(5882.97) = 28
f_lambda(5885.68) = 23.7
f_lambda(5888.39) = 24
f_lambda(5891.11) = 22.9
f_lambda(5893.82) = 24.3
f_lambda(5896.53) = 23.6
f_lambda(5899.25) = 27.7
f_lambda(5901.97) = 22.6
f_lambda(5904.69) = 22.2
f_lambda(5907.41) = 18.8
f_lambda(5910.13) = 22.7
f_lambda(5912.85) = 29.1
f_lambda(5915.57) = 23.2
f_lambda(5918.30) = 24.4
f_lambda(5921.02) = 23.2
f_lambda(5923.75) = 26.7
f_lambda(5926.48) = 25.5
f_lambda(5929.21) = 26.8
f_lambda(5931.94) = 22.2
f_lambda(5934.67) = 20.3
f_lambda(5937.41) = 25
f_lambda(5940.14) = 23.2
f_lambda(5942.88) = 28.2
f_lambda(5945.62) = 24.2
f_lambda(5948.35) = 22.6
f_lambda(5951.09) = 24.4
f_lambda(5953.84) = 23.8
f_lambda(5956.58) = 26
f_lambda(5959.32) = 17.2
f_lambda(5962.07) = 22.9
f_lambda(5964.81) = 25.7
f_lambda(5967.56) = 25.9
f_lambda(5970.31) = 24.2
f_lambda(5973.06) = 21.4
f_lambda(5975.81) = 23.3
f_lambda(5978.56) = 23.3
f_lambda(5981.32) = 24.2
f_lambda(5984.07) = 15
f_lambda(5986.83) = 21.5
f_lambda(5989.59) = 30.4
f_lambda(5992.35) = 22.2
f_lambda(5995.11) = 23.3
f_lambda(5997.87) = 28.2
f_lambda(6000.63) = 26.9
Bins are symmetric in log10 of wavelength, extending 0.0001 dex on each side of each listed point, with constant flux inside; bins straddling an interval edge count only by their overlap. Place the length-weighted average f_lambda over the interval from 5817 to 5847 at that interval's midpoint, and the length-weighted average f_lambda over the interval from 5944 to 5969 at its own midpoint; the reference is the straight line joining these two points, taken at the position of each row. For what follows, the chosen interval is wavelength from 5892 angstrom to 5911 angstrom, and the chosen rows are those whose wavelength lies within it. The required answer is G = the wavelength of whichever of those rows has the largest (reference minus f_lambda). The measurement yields 5907.41 angstrom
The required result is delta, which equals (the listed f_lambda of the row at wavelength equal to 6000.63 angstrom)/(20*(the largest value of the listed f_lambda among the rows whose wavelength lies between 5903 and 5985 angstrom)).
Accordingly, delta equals 0.0462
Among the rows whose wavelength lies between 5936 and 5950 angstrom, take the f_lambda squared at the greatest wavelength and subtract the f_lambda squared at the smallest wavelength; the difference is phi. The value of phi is -114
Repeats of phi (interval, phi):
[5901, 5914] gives 336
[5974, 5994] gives -50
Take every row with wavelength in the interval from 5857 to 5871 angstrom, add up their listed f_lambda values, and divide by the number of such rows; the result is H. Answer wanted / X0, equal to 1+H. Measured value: 27.2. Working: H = 26.2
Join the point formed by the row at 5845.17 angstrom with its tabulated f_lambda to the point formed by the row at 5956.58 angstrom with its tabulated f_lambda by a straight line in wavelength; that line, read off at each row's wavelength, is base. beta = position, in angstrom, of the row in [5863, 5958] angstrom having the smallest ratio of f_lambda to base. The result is 5877.56 angstrom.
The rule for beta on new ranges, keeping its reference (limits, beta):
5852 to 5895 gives 5877.56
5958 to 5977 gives 5959.32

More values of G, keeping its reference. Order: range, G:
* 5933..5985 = 5984.07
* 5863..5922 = 5877.56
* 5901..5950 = 5907.41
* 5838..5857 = 5847.86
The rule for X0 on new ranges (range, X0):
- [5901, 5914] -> 24.1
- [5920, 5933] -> 25.9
